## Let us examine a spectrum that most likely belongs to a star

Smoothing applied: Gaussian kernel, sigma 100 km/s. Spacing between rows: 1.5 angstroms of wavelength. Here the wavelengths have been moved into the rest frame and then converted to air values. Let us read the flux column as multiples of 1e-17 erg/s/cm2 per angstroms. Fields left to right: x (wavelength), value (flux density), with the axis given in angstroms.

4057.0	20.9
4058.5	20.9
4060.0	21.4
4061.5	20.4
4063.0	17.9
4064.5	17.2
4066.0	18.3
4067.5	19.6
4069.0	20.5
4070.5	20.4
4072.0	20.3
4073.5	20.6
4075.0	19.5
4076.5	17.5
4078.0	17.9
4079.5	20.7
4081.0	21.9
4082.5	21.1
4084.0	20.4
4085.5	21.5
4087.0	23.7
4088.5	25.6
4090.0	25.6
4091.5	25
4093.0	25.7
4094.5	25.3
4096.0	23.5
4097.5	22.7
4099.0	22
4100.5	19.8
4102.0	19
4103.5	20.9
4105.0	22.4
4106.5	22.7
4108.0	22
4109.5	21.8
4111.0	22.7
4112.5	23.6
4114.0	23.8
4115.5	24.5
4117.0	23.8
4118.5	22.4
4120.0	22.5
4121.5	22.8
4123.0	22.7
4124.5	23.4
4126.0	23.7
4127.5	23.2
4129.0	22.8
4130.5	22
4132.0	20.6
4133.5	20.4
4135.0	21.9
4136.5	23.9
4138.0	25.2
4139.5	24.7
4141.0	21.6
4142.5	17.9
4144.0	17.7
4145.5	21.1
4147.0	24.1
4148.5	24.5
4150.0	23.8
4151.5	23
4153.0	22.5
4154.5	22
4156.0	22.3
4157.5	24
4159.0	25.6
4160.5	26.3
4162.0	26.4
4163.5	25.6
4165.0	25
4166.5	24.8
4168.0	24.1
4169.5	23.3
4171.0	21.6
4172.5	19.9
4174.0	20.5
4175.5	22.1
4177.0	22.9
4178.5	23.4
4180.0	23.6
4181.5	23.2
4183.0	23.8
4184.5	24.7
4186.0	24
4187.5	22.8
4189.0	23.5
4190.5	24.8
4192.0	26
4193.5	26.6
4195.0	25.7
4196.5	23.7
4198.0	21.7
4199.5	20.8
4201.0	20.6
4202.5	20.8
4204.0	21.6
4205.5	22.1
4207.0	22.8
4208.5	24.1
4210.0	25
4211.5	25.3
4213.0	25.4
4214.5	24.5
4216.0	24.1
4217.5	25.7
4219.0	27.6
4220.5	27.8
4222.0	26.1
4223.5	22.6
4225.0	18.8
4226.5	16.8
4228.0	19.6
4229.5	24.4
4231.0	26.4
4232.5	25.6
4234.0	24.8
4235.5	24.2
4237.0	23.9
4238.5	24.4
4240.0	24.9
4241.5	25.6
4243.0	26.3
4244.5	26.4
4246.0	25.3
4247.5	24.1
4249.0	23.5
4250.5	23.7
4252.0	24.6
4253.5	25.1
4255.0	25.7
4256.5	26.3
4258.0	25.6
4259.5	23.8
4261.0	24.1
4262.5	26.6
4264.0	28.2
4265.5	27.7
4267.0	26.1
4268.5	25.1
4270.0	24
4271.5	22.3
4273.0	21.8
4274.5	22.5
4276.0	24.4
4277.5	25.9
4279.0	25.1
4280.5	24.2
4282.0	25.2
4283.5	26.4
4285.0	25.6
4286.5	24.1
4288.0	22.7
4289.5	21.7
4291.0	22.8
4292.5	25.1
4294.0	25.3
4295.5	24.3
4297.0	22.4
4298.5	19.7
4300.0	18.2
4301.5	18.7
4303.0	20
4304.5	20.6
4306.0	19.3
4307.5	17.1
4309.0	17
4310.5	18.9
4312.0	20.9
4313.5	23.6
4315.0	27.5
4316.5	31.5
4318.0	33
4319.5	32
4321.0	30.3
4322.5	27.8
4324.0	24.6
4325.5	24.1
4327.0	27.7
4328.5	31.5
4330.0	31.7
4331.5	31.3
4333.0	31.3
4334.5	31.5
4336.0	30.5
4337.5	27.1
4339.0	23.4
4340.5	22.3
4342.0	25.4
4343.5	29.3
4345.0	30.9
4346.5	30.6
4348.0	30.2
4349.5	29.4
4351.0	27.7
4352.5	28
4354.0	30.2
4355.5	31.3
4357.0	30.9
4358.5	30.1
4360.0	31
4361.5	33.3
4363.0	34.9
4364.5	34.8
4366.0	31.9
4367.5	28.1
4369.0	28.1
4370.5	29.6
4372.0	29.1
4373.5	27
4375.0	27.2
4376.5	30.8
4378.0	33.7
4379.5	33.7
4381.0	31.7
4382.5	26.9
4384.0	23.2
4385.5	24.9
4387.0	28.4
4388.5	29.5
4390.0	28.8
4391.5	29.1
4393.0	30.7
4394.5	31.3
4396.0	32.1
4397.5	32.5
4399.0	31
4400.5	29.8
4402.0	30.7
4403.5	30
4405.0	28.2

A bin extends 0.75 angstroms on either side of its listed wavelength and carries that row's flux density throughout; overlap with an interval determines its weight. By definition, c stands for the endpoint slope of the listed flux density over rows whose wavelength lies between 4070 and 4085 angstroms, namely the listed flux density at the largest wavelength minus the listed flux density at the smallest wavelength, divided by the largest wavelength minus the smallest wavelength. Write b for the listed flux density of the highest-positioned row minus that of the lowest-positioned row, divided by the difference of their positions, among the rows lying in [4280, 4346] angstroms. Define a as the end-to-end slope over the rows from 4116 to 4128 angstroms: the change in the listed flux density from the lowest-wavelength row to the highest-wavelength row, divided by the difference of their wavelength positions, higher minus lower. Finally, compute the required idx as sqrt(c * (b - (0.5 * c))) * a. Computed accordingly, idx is 0.0000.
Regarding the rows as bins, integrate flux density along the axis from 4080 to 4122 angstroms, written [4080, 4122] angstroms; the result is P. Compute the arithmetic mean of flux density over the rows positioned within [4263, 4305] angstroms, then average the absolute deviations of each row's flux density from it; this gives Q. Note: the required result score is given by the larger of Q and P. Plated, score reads 958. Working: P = 958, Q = 2.1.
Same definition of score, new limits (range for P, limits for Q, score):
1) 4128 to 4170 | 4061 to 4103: 971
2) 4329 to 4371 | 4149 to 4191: 1253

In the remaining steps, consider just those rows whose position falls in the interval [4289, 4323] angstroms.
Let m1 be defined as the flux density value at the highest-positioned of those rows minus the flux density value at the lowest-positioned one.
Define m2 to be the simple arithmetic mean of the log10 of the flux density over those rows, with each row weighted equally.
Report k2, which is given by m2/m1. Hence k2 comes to 0.2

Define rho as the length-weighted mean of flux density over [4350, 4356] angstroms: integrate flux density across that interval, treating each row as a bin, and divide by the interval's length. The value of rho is 29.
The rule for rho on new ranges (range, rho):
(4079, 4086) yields 21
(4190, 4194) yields 26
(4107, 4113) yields 22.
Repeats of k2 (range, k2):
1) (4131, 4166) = 0.3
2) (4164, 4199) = -0.4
